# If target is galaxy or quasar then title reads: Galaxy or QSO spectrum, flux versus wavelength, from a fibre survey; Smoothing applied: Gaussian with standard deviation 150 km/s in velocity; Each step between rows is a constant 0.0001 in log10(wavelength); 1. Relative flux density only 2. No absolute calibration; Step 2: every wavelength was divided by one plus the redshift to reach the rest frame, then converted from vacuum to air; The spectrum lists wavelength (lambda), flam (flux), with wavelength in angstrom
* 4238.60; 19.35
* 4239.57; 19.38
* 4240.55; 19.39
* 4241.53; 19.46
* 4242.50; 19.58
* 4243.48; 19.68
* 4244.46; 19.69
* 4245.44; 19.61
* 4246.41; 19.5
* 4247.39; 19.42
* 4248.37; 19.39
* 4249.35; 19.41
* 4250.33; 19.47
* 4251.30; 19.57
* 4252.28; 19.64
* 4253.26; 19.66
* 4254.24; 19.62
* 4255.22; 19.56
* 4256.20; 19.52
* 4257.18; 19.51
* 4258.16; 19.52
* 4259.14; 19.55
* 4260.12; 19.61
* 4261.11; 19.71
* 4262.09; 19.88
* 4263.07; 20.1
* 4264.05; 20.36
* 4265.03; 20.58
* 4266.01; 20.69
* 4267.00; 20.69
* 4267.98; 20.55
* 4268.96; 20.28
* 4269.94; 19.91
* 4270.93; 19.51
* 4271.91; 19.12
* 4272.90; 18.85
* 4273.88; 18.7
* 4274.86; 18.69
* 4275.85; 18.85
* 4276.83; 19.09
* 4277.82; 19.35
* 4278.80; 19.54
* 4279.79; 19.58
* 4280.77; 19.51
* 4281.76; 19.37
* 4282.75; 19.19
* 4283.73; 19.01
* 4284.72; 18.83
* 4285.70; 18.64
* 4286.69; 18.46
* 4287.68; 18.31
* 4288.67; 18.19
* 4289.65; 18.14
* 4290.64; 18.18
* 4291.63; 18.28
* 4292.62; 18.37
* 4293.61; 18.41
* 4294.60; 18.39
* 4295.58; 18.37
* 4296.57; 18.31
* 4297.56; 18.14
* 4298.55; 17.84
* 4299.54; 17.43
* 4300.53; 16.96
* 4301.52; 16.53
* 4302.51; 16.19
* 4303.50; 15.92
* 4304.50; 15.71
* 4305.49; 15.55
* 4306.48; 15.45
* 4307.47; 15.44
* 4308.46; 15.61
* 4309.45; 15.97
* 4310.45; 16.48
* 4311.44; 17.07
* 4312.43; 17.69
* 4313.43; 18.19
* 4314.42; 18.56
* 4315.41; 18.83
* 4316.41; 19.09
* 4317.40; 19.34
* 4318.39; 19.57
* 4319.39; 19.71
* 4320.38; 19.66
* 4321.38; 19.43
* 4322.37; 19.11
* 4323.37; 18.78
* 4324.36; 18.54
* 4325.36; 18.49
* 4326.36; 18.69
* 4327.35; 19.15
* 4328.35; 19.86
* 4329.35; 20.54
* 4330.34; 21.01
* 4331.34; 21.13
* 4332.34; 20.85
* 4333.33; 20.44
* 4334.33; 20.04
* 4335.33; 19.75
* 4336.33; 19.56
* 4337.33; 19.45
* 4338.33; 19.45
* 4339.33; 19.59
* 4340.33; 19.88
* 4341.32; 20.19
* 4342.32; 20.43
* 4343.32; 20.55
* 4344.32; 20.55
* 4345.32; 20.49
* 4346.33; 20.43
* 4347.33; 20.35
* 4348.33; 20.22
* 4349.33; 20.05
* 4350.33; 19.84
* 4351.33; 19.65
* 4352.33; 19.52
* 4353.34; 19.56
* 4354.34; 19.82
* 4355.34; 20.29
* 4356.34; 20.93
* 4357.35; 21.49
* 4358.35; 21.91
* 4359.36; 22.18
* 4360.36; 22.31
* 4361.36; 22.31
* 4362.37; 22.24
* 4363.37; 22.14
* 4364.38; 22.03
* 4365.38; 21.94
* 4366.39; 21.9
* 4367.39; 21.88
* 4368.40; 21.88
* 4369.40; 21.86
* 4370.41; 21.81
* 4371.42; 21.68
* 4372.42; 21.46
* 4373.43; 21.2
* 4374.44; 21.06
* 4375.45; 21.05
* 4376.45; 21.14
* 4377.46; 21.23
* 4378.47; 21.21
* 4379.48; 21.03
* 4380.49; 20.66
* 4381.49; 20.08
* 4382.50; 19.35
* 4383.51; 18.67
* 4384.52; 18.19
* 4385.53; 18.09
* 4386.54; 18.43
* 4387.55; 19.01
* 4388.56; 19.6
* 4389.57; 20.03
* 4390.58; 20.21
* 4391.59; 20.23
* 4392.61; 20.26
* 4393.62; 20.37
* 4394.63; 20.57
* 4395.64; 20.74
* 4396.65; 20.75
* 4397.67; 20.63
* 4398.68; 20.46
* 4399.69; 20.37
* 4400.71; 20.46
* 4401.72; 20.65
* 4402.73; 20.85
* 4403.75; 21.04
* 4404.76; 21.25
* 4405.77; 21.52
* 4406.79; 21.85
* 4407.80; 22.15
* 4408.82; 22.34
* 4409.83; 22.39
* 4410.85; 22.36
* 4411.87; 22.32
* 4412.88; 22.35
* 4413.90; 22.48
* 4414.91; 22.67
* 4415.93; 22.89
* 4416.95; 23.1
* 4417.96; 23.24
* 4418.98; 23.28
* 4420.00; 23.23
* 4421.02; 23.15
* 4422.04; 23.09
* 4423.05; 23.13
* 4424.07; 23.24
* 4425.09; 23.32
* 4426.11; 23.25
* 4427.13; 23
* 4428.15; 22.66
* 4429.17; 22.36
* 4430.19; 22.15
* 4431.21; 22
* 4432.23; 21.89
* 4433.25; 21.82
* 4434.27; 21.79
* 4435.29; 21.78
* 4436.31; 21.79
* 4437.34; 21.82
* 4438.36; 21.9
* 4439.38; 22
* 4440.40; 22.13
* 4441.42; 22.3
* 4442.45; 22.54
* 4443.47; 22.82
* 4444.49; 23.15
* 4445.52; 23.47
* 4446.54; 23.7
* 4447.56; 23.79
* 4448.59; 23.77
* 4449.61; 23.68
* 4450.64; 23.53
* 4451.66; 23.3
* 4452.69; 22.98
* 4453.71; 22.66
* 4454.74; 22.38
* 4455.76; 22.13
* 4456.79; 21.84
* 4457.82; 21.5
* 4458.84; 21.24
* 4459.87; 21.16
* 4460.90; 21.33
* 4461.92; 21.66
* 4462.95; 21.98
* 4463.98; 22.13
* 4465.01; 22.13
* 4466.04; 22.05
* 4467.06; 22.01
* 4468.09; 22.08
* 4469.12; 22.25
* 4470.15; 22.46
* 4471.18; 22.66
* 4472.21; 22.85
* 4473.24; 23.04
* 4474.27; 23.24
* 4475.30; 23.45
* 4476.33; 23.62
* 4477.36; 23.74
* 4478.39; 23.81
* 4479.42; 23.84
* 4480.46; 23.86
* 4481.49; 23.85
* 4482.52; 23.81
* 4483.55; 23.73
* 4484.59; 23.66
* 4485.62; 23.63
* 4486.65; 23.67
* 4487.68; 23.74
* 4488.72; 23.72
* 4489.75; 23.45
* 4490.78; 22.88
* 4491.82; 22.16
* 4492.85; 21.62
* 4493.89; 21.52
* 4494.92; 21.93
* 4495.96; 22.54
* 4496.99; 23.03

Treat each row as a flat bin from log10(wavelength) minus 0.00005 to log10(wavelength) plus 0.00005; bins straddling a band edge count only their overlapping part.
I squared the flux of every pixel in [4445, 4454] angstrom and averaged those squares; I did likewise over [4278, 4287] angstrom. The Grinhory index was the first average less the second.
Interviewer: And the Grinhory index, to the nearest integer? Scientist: 183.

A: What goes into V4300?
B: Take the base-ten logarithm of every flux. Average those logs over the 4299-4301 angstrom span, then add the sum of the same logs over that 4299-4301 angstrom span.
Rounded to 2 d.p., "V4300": 3.71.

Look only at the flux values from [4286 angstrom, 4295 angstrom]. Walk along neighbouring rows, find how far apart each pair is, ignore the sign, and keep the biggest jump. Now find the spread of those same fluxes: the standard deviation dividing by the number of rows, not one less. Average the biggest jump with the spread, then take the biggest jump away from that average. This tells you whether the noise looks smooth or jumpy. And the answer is -0.021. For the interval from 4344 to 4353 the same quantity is 0.073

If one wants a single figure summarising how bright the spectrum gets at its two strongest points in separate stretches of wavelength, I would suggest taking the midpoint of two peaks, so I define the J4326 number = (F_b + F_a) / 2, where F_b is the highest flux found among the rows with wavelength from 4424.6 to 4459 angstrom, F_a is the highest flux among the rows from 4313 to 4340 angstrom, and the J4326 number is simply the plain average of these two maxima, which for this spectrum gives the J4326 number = 22.5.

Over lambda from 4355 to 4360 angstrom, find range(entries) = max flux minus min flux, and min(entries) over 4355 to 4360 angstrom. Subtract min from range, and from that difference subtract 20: -38.4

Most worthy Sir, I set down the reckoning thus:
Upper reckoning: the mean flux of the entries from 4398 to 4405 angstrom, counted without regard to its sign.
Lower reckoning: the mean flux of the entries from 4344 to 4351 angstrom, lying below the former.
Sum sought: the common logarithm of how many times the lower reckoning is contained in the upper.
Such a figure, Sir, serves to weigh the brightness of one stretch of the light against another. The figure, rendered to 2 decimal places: 0.01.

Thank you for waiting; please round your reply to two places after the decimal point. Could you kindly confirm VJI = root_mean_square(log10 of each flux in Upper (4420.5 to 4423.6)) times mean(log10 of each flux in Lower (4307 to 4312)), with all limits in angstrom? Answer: 1.65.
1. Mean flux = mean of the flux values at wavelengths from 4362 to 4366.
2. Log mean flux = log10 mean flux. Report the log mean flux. 1.344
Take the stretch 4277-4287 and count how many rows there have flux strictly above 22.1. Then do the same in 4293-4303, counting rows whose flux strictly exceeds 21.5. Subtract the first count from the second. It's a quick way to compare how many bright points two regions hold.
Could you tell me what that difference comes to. 0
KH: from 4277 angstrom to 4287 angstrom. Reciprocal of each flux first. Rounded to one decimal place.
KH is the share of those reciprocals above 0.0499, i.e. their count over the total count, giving 1.0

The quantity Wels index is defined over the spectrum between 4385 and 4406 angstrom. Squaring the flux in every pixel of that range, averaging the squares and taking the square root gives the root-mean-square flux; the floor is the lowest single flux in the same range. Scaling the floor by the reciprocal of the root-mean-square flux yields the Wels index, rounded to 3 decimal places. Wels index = 0.892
